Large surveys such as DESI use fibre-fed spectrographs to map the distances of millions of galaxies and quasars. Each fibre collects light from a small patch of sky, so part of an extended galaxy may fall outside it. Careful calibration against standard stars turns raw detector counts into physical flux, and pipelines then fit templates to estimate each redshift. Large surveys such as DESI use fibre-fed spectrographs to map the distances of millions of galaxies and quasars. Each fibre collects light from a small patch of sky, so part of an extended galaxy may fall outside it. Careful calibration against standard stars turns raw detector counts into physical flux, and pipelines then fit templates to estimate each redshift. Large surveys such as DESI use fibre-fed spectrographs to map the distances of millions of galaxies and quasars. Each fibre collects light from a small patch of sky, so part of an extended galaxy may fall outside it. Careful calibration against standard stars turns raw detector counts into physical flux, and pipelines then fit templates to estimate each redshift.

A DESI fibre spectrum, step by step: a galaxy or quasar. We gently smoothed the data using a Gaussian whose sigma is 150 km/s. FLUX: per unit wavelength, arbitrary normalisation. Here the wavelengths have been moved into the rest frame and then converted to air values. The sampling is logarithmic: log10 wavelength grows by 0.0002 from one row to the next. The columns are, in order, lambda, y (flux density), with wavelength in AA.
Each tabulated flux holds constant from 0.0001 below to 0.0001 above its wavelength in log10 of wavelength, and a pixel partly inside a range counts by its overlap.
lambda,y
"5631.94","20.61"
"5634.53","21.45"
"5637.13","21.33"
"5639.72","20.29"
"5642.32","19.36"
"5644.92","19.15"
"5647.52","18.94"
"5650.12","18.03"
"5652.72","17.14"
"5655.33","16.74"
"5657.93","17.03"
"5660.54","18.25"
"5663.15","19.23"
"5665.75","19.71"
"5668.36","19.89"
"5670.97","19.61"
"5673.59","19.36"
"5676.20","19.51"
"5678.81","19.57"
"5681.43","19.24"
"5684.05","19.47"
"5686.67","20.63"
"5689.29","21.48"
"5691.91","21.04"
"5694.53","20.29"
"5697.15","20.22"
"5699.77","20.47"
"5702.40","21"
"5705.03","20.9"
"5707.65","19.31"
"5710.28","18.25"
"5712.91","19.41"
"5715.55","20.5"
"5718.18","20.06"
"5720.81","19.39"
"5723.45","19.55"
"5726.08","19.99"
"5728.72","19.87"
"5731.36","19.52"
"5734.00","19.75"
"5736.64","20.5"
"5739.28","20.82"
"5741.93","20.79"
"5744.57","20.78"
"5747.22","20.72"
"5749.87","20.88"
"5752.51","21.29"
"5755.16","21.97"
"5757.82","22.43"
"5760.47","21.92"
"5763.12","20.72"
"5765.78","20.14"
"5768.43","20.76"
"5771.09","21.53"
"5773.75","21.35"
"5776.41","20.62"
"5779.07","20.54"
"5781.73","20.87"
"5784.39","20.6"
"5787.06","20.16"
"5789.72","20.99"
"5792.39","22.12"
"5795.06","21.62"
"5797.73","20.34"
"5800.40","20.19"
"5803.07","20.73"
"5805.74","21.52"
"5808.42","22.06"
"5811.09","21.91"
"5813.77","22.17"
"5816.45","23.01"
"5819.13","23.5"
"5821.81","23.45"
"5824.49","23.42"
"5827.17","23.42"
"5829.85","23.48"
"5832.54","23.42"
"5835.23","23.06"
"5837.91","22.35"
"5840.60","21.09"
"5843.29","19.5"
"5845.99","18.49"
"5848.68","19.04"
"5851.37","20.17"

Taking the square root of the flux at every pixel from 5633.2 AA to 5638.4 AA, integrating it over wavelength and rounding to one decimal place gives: 24.0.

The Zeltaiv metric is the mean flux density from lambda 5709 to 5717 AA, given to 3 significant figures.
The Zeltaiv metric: 19.4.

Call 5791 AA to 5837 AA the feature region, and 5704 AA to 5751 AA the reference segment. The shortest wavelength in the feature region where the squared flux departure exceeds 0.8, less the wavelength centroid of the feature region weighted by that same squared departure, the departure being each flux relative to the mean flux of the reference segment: -29.3 AA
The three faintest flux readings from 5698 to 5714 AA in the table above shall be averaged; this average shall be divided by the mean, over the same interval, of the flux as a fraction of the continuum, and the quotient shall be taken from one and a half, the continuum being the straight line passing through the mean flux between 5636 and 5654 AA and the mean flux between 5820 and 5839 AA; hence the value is -18.1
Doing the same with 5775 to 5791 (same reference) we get -20.5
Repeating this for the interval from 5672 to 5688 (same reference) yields -18.2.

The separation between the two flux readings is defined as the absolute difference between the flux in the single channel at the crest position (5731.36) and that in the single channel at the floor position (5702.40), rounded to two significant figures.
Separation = 1.5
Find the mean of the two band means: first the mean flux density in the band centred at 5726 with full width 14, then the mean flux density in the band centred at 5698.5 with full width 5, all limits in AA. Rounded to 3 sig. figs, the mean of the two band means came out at 20.0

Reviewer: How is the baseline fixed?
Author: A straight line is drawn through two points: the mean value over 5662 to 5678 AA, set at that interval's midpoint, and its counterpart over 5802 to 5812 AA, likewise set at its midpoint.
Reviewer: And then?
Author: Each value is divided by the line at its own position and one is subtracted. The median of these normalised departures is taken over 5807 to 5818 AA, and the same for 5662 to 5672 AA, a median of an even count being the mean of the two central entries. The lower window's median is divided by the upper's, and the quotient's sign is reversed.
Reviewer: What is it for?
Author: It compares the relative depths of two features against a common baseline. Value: -0.3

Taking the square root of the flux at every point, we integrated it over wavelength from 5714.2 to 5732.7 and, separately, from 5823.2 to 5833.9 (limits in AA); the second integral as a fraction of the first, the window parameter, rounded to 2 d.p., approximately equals 0.63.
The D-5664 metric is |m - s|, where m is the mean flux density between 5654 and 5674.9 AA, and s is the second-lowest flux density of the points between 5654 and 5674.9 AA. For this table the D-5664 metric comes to 1.7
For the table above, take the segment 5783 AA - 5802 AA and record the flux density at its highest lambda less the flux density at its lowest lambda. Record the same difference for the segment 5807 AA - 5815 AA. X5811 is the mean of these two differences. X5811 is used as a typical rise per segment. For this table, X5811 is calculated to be -0.15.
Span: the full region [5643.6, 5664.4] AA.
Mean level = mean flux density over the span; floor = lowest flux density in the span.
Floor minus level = -1.32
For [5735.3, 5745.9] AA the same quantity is -0.22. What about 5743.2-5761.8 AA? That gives -0.71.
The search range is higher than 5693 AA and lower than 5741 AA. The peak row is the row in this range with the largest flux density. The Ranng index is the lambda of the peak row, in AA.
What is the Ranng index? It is 5702.40 AA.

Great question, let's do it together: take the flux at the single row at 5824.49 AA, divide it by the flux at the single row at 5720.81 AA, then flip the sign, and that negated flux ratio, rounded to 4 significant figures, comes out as -1.208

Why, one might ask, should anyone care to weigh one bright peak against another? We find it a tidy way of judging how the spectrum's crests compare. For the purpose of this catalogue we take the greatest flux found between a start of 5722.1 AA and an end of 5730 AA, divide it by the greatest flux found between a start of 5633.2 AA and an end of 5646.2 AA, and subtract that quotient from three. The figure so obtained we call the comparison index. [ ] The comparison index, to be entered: 2.07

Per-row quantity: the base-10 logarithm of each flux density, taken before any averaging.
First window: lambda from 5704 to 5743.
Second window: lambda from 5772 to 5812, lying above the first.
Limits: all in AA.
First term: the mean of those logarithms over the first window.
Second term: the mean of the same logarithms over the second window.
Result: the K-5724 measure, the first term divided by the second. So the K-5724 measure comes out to 0.982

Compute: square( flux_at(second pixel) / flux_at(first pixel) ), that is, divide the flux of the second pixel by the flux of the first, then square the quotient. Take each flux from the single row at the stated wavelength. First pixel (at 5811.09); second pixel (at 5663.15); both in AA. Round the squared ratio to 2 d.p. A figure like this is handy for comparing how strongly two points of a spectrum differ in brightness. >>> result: 0.77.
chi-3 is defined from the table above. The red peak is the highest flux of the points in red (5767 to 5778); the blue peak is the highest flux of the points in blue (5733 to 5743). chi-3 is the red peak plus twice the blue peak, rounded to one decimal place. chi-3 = 63.2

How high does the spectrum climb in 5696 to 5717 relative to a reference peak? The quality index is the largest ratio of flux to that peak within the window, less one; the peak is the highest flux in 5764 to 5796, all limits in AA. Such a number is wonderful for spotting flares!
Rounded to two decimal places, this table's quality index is -0.05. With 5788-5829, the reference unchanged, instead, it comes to 0.06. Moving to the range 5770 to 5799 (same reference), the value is 0.00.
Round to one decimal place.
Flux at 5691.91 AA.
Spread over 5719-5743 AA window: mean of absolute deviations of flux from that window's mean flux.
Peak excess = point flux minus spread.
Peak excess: 20.6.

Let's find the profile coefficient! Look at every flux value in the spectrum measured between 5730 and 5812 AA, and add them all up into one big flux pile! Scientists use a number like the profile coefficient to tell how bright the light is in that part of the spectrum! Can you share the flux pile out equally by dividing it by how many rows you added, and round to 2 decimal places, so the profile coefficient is 20.97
